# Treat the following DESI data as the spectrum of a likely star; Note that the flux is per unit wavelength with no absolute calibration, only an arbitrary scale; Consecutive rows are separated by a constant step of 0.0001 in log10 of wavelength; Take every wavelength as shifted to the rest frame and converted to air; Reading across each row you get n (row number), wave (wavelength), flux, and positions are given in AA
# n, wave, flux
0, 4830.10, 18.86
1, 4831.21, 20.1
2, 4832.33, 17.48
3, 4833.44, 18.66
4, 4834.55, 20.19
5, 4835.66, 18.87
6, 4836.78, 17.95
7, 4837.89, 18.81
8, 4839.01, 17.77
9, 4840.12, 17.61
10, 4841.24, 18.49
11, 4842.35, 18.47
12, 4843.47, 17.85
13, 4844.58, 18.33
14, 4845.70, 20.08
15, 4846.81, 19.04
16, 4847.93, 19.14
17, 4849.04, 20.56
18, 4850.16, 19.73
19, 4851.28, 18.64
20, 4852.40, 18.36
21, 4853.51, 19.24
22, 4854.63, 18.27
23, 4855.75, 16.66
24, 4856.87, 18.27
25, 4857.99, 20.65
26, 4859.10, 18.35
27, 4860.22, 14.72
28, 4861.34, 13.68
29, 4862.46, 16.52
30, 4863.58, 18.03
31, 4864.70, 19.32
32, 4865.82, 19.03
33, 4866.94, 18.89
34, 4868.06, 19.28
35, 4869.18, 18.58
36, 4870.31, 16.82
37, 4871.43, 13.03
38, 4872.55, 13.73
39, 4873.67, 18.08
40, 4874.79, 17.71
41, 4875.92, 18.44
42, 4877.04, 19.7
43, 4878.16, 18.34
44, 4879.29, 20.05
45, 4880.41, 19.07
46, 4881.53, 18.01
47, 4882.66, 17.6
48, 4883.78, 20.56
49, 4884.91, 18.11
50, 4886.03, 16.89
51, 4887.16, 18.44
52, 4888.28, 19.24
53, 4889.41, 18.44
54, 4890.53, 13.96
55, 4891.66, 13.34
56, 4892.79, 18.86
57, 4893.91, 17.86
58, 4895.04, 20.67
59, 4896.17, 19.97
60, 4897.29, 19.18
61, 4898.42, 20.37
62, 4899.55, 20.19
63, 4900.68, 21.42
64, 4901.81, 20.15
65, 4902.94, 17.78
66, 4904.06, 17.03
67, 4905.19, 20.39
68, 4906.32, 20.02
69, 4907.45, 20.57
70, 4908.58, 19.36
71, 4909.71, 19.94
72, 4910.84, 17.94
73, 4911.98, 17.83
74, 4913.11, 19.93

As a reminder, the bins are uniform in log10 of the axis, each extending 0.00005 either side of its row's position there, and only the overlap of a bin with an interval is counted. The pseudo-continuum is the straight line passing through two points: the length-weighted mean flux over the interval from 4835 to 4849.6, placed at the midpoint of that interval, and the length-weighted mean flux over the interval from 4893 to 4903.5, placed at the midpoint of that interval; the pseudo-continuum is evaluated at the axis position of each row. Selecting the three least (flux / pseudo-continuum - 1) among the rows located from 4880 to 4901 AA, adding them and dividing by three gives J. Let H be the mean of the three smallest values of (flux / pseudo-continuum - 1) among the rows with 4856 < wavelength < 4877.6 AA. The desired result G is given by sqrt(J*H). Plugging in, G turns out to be 0.27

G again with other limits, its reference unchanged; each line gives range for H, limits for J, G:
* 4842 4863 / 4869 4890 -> 0.23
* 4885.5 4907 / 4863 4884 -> 0.25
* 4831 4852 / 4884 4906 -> 0.12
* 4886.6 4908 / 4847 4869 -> 0.23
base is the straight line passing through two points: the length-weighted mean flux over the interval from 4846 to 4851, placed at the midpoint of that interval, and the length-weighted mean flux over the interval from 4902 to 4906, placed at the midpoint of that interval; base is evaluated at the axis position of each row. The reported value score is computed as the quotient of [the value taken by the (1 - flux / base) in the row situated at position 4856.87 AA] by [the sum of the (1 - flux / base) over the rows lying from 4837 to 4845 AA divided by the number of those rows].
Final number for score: 0.8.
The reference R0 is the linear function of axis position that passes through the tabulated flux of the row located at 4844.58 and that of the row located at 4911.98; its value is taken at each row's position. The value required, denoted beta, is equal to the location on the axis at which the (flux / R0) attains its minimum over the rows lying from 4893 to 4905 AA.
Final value 4904.06 AA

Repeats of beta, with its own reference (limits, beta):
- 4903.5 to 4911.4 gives 4904.06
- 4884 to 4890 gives 4886.03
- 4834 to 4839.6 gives 4839.01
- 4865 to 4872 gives 4871.43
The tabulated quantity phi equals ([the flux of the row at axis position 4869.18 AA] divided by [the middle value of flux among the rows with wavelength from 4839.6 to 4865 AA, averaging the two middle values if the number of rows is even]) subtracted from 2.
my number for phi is 0.99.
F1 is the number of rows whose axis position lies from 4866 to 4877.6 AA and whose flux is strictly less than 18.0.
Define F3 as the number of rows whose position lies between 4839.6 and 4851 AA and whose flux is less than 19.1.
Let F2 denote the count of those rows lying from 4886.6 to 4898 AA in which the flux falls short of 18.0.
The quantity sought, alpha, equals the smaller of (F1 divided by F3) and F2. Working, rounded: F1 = 4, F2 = 3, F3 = 6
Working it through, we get 0.67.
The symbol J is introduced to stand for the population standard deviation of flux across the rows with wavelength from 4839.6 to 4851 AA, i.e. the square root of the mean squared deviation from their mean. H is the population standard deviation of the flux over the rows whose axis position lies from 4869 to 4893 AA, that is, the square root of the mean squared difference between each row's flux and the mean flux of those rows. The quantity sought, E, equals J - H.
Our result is -1.2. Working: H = 2.1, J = 0.9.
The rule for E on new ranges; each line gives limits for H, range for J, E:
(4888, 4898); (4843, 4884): -0.6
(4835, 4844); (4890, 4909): 1.8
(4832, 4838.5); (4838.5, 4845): -0.5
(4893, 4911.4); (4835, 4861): 0.0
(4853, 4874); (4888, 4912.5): -0.1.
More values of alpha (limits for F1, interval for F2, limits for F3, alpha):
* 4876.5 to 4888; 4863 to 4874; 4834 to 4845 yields 0.22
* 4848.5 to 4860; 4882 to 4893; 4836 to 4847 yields 0.11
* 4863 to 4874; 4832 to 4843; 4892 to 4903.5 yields 1.00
